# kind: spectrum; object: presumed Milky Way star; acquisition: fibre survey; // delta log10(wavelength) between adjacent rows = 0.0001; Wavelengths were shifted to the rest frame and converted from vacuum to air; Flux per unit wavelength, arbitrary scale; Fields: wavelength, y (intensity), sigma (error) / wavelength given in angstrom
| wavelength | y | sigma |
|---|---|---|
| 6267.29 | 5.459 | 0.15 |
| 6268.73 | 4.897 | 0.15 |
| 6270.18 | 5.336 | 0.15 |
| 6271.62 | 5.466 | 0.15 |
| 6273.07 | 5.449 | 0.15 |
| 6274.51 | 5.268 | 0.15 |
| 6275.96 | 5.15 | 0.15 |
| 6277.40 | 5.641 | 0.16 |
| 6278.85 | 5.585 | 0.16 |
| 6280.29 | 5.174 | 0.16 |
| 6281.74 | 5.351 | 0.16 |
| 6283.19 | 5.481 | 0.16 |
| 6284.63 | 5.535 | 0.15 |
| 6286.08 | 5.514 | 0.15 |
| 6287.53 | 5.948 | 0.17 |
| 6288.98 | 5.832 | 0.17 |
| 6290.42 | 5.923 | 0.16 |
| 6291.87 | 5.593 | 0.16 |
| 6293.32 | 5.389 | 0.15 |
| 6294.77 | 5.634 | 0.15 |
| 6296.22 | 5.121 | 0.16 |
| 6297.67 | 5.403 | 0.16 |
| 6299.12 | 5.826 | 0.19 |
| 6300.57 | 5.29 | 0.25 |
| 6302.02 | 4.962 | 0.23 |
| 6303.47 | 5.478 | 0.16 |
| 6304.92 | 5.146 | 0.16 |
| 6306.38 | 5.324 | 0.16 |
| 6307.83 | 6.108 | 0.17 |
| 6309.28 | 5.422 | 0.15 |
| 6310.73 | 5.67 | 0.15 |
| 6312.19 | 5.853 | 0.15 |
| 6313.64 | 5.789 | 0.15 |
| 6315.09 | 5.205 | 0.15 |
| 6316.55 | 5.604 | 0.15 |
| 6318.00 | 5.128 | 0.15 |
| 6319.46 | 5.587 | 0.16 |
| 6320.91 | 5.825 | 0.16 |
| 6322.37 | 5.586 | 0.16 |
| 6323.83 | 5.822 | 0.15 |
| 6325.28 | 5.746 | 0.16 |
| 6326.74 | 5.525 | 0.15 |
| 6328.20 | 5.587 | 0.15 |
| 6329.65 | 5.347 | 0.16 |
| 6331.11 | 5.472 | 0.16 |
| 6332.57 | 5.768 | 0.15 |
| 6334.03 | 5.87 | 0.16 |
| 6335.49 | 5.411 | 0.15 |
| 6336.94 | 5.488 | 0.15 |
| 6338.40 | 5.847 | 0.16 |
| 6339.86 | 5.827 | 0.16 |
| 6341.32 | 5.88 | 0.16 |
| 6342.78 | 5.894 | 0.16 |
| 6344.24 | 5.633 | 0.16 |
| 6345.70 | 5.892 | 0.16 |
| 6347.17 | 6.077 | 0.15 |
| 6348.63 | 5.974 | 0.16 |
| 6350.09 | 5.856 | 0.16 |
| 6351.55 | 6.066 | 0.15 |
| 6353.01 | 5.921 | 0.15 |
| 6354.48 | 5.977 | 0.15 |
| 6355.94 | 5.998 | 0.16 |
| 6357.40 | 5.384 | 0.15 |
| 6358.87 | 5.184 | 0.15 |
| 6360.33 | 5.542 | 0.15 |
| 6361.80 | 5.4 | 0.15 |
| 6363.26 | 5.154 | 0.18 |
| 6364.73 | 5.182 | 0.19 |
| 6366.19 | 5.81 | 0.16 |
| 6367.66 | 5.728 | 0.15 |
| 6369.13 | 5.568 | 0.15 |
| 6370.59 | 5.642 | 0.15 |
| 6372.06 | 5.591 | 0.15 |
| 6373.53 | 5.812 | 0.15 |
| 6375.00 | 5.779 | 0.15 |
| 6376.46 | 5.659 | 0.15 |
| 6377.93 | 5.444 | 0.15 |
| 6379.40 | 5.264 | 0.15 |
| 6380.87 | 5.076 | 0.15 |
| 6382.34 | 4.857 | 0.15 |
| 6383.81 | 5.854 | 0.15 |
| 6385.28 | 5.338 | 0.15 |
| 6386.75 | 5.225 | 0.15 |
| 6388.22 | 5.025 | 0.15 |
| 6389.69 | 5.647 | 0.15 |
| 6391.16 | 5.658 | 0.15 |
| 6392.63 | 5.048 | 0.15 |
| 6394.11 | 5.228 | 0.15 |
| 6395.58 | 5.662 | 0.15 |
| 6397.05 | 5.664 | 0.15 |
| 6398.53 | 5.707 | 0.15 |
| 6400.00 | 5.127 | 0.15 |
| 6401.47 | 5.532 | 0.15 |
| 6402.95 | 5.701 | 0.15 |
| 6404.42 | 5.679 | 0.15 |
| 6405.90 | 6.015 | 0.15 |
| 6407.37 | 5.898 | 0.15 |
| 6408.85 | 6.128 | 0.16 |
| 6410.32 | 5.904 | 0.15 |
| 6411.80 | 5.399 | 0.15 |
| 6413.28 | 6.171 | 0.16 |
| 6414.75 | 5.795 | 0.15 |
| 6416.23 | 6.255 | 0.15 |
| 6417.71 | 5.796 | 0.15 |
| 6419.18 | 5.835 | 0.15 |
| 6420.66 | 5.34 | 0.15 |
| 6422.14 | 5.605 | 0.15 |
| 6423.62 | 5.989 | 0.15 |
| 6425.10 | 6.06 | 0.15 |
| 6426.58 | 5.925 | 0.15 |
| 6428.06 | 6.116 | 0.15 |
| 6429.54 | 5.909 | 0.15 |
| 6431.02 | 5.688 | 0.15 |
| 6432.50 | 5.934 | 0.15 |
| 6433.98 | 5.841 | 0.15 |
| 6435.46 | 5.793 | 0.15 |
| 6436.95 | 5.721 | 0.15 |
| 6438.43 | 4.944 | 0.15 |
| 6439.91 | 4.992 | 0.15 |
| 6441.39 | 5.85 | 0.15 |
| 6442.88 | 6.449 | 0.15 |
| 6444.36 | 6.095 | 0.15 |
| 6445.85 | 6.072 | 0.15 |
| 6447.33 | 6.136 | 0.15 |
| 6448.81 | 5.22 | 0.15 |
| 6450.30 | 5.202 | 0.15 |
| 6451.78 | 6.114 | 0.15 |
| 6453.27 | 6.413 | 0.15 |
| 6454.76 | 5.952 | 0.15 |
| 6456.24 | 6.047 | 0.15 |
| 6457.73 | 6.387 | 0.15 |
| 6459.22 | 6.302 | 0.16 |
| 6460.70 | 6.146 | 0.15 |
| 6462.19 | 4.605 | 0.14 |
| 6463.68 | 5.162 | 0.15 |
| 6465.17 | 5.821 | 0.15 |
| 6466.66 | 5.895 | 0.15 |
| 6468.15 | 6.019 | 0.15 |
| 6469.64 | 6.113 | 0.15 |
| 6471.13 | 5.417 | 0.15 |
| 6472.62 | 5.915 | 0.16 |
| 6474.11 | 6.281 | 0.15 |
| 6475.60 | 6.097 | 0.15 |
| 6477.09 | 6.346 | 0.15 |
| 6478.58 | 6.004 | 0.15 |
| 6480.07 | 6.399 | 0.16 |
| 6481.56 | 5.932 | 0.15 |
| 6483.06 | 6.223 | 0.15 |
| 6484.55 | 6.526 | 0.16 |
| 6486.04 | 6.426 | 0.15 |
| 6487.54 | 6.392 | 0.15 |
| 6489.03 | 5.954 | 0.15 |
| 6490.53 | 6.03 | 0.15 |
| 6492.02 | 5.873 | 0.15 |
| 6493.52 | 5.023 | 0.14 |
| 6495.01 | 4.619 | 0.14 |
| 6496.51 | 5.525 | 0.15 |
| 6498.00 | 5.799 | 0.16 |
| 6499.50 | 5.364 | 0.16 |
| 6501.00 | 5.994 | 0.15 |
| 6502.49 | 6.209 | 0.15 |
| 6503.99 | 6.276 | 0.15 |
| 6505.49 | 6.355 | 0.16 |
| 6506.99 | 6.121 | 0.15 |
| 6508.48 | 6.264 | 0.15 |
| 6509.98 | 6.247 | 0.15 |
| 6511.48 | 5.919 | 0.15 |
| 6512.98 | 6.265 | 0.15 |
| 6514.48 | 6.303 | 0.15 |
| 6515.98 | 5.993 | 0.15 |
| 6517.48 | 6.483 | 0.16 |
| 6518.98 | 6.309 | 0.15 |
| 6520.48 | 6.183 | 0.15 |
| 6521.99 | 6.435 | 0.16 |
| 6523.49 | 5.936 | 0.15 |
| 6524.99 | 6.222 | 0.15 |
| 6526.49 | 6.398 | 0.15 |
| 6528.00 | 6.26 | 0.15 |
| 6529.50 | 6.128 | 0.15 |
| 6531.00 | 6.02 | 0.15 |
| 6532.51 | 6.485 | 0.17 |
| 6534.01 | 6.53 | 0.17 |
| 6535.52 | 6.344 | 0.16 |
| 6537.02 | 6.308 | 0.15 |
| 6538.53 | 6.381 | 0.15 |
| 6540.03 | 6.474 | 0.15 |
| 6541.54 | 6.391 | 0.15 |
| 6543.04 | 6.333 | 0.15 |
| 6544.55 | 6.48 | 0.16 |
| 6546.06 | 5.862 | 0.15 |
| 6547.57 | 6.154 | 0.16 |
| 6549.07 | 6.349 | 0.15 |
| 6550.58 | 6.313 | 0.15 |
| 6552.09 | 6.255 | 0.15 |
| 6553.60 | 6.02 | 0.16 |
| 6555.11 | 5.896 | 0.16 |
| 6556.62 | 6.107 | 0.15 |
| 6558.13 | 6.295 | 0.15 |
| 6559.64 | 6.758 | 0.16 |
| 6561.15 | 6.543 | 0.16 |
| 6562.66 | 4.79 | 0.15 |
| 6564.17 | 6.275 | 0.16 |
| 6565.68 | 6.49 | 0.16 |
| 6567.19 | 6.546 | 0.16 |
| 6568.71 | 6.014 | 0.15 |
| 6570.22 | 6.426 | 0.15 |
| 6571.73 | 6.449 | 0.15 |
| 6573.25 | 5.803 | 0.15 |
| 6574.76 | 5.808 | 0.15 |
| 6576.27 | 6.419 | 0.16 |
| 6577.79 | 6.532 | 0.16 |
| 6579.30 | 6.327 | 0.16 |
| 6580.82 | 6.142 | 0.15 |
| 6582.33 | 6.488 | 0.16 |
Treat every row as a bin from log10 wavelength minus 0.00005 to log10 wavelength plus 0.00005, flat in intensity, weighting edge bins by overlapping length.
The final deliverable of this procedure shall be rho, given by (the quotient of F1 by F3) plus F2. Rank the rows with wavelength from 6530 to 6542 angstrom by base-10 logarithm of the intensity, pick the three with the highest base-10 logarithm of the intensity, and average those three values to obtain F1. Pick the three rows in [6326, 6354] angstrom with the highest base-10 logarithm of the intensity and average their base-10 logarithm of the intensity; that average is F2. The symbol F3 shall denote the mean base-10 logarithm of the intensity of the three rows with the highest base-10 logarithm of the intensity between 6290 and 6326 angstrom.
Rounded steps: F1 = 0.813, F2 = 0.781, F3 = 0.775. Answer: 1.83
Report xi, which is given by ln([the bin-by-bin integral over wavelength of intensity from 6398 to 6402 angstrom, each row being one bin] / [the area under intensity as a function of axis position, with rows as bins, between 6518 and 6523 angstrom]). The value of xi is -0.4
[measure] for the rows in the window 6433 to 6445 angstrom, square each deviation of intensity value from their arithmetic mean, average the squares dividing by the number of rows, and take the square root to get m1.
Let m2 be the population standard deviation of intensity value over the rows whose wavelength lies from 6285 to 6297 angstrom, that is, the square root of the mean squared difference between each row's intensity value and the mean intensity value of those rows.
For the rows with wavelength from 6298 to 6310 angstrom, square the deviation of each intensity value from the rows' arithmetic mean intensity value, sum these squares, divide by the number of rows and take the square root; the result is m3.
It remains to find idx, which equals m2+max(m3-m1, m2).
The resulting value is 0.5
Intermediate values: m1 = 0.480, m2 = 0.26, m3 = 0.34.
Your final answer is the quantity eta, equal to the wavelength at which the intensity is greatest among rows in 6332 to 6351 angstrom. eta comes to 6347.17 angstrom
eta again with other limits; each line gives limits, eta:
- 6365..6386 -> 6383.81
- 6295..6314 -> 6307.83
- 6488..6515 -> 6505.49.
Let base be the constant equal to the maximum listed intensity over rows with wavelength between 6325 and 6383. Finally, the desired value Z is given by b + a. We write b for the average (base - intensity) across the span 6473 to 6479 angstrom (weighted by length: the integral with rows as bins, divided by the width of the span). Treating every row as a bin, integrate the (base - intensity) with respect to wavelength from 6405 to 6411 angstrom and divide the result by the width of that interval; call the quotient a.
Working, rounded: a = 0.10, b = -0.098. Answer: 0.0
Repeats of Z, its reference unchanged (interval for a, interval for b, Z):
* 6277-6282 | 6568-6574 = 0.5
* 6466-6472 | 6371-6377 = 0.6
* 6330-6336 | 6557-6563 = 0.3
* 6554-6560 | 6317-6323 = 0.4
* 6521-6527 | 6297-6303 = 0.5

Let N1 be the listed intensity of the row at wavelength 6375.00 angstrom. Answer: 5.779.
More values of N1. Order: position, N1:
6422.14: 5.605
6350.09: 5.856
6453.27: 6.413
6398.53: 5.707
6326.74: 5.525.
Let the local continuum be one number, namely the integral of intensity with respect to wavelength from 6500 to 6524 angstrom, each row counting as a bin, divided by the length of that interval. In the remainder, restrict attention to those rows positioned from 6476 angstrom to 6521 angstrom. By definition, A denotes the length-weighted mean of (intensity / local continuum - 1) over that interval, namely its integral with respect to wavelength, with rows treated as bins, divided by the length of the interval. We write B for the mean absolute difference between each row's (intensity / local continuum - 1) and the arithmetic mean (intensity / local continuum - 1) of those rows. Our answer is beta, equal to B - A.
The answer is 0.07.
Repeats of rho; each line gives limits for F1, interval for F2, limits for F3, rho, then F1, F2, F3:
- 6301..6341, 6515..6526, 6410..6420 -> 1.79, 0.774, 0.807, 0.786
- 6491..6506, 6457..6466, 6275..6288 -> 1.85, 0.798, 0.798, 0.758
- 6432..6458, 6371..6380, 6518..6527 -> 1.76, 0.807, 0.760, 0.805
